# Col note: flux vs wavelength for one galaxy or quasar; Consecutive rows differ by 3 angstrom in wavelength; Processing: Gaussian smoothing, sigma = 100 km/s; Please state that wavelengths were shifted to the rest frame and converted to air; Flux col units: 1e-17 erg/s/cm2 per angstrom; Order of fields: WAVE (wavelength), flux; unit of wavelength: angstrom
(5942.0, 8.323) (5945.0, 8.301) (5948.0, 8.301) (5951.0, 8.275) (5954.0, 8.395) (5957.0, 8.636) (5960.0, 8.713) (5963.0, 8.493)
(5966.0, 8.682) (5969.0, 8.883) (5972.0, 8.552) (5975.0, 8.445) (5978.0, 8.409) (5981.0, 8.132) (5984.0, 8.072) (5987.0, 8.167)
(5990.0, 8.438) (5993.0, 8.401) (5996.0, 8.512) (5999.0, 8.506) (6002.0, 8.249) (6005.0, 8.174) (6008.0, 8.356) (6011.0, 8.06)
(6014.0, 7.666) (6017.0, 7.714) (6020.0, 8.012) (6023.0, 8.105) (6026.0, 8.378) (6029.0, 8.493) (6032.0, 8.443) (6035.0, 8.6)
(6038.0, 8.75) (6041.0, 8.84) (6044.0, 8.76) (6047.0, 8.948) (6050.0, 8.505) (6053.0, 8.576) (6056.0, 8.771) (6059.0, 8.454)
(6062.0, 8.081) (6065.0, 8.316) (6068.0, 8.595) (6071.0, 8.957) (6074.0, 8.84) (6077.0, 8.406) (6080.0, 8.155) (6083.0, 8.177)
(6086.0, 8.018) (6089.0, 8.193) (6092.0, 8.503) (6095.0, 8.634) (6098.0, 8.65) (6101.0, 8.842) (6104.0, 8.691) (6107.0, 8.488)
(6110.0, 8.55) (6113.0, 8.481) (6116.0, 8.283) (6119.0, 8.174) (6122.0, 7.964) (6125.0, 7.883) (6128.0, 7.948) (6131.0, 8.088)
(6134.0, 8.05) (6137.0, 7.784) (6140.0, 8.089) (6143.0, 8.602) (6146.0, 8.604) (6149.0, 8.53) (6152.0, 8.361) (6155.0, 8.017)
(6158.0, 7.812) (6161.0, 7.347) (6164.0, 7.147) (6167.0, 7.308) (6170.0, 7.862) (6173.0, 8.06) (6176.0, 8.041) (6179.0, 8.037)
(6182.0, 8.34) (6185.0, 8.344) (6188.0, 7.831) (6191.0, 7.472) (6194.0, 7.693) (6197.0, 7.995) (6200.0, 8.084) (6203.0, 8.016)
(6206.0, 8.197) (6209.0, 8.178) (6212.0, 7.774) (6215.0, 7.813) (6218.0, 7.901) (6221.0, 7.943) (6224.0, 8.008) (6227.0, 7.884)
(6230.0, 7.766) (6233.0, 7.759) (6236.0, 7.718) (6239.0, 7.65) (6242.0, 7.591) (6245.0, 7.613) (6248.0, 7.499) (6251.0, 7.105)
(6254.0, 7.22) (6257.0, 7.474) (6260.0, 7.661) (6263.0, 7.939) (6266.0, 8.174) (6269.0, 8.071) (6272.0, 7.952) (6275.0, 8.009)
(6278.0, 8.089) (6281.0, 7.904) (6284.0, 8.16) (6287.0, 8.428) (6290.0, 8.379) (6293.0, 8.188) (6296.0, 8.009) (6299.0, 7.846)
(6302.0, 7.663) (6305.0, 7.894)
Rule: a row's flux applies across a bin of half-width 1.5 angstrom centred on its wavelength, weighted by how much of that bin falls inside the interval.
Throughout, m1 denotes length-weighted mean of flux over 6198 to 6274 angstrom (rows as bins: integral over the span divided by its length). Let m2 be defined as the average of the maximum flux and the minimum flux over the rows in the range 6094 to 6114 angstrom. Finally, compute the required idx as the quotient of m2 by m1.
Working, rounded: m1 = 7.80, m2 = 8.7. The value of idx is 1.11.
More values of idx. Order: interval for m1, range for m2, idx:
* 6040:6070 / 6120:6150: 0.95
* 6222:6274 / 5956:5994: 1.10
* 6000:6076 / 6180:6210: 0.94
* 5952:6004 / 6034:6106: 1.00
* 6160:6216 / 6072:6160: 1.06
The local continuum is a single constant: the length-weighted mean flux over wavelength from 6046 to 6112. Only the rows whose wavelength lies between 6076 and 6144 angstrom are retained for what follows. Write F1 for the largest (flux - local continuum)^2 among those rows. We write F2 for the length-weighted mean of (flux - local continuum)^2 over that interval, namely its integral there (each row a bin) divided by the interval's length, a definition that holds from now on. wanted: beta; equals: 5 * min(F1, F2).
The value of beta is 0.68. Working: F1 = 0.5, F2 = 0.14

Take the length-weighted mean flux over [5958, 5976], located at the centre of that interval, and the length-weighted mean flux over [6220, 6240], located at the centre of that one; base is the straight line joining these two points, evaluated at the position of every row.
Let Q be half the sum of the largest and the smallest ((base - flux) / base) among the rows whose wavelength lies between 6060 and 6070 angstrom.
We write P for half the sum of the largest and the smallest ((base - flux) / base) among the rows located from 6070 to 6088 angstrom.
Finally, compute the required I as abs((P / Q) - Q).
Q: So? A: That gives 24.0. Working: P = -0.024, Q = 0.00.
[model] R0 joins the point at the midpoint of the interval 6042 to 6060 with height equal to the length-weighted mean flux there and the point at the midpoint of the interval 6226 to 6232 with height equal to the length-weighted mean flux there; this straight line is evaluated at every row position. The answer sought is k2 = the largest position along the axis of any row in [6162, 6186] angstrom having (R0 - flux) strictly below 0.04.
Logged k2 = 6185.0 angstrom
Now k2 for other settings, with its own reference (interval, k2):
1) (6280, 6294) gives 6293.0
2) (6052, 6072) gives 6071.0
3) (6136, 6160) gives 6152.0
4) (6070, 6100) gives 6098.0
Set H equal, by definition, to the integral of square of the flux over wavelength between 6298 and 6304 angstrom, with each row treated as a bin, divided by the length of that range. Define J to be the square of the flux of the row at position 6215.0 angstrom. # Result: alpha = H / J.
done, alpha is 0.99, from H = 60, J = 61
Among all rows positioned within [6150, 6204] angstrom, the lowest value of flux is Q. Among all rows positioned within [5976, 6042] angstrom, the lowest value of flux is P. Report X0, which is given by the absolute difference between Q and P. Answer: 0.52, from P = 7.666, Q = 7.147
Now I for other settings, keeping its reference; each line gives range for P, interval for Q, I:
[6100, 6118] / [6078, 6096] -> 4.9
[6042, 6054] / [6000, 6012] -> 1.2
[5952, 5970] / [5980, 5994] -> 0.0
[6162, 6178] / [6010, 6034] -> 1.1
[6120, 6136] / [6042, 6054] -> 0.4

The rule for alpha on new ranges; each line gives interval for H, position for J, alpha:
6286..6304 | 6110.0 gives 0.89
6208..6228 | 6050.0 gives 0.87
